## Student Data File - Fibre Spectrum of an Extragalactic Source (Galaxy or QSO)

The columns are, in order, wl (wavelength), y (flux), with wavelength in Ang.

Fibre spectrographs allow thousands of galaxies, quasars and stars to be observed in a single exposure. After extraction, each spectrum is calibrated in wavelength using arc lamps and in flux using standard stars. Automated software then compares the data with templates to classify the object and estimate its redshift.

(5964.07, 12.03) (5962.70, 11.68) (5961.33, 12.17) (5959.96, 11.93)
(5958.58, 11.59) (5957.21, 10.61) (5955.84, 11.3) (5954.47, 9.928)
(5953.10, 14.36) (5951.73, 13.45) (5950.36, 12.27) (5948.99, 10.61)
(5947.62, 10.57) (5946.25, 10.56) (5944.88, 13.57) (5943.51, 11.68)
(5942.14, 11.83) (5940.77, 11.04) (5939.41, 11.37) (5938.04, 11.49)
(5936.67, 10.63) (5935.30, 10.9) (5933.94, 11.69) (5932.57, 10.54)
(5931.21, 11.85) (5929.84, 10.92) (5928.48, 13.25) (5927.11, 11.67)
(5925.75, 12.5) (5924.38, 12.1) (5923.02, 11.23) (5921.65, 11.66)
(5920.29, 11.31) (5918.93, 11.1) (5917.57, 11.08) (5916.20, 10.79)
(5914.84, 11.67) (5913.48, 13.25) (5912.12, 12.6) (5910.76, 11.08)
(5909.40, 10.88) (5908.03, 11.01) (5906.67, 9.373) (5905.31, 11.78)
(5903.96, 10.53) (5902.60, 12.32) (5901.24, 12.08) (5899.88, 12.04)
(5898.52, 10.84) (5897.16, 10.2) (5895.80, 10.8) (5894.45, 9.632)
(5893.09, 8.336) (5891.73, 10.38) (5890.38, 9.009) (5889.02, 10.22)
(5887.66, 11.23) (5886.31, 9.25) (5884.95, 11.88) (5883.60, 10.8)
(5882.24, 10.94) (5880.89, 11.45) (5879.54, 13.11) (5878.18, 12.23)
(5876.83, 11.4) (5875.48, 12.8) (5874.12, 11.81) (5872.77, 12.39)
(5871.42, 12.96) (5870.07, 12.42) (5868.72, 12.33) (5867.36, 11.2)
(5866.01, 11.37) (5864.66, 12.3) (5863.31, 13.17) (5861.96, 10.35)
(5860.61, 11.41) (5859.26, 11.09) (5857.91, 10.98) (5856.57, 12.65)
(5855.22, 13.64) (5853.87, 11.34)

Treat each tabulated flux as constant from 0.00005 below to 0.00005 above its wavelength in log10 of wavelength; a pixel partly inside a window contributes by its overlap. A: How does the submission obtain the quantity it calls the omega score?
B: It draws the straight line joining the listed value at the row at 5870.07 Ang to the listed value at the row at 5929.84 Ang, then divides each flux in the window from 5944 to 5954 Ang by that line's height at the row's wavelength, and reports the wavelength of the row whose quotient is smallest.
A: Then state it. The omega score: 5946.25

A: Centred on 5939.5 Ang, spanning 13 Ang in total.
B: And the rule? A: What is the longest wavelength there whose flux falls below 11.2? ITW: 5940.77 Ang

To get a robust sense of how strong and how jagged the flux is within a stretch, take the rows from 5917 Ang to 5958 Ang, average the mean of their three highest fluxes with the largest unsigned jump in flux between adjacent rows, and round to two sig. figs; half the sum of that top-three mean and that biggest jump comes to 9.1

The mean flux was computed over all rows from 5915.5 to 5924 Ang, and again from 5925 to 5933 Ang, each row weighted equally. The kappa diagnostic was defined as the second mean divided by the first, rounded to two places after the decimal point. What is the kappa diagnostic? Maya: 1.05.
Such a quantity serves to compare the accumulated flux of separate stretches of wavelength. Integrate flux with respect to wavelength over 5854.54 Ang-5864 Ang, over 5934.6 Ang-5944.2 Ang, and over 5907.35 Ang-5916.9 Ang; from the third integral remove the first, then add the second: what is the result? 106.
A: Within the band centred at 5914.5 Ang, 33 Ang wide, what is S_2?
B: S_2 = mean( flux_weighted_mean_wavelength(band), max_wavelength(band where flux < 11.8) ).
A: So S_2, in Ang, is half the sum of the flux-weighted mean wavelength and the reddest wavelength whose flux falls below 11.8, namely 5922.1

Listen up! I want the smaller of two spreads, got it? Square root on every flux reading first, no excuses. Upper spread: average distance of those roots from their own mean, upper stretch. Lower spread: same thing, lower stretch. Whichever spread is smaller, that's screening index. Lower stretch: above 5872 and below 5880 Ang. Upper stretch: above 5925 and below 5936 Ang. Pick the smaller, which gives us 0.068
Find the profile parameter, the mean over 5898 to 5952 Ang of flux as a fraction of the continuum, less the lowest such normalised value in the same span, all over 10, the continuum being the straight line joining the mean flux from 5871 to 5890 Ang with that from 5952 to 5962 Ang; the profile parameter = 0.018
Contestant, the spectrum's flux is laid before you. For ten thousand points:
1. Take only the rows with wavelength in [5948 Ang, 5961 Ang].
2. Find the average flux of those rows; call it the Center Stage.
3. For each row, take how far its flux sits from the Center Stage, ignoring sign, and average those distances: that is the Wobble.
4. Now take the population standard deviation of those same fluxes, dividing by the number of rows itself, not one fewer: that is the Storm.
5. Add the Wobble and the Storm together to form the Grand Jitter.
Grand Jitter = 2.4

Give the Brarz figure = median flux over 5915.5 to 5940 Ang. 11.3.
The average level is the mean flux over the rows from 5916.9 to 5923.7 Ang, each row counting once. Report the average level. 11.3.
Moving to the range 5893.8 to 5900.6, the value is 10.7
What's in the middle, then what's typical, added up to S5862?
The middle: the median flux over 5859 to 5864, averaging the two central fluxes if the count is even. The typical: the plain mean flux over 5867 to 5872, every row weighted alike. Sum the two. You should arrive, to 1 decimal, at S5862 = 23.5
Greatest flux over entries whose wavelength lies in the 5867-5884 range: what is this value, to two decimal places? 13.11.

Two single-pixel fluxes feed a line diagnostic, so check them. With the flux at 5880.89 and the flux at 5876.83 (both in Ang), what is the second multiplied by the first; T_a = 131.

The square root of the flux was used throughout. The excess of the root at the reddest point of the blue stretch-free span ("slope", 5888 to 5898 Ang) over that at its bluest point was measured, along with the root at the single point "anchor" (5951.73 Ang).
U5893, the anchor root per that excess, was -1172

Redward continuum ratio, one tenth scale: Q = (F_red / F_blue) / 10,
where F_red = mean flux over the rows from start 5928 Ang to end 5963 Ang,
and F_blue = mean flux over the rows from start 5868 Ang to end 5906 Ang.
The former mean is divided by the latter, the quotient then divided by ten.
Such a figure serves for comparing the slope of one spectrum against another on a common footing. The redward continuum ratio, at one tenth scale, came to 0.1031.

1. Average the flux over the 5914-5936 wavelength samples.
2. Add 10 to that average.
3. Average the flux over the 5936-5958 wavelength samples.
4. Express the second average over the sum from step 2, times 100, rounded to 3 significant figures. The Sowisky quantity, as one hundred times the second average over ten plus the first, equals 53.8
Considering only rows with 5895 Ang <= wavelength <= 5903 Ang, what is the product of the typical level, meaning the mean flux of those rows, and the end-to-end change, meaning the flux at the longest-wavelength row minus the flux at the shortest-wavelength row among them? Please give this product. 17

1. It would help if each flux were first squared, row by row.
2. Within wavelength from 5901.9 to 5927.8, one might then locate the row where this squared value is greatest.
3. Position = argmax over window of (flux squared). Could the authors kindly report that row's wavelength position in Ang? 5913.48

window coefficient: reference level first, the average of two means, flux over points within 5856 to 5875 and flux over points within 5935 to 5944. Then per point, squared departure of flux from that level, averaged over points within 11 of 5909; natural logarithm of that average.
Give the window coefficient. -0.2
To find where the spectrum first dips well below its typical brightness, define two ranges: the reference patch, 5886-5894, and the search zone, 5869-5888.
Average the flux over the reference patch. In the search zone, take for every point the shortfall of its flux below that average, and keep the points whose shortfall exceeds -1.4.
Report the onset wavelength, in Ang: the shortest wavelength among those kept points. 5882.24 Ang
